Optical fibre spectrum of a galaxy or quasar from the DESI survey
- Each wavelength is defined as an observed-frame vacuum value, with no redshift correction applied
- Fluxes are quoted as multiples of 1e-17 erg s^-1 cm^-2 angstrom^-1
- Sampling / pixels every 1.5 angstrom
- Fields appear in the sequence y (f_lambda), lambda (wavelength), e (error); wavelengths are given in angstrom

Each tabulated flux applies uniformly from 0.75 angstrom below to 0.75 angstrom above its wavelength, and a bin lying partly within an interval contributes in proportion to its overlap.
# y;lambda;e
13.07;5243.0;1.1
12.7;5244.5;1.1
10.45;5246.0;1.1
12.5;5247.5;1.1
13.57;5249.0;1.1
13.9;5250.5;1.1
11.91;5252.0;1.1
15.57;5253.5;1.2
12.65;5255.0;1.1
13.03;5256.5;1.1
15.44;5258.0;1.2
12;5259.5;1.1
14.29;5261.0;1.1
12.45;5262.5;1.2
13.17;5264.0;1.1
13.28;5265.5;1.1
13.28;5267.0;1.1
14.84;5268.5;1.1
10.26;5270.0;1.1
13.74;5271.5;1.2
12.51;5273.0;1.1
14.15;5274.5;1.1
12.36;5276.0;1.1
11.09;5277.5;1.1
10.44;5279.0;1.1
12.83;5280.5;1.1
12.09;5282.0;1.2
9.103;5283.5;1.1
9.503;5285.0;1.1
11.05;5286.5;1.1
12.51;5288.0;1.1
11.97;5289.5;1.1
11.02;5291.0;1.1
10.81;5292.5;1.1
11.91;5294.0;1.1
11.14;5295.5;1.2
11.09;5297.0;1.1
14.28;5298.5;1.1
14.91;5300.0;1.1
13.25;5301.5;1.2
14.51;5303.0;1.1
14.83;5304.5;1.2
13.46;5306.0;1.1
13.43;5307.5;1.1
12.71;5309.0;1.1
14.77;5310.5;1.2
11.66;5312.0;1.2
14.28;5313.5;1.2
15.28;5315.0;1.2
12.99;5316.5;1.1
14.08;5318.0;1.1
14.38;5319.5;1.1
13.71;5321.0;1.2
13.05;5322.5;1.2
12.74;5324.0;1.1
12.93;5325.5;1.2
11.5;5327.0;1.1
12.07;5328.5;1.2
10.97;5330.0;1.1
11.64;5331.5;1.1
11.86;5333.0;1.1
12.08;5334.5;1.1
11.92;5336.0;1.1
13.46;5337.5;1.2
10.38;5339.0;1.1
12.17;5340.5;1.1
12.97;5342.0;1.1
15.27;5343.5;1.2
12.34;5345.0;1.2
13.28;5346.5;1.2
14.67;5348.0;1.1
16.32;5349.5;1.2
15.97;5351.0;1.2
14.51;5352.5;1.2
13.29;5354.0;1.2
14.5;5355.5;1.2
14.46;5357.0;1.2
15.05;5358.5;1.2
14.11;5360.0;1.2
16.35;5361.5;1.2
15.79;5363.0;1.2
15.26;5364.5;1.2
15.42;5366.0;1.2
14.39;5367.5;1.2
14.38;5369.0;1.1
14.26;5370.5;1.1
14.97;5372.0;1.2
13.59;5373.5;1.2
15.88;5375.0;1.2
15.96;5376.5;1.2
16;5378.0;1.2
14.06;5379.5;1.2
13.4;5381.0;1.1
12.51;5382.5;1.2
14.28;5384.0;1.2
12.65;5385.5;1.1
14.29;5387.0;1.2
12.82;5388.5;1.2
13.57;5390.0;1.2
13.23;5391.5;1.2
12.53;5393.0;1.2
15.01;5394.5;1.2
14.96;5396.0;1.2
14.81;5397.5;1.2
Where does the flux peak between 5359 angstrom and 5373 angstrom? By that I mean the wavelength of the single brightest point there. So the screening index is 5361.5 angstrom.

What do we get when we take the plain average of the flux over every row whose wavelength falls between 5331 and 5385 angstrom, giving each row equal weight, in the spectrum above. 14.1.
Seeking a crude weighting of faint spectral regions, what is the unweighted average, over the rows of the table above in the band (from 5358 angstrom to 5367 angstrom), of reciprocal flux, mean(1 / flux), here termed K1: 0.0654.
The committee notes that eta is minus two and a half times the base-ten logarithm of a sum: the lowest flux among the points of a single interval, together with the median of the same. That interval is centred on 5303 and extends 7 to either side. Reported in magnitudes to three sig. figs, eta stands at -3.48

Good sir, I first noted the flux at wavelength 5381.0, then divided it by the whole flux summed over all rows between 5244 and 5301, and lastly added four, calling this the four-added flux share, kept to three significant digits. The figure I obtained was 4.03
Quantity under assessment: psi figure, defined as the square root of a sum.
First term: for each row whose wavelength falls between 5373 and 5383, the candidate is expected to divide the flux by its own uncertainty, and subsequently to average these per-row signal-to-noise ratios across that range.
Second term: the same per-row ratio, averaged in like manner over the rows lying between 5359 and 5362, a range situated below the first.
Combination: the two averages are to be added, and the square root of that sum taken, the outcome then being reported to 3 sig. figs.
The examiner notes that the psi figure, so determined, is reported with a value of 4.99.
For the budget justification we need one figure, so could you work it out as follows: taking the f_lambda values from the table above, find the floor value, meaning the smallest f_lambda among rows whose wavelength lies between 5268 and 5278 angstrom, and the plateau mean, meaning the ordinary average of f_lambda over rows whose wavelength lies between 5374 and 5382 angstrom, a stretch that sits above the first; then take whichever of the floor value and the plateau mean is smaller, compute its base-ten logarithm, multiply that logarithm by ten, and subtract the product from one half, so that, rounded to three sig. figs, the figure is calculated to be -9.61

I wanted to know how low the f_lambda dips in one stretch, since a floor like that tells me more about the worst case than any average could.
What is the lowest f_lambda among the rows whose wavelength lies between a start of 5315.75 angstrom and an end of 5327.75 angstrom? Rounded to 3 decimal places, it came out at 11.500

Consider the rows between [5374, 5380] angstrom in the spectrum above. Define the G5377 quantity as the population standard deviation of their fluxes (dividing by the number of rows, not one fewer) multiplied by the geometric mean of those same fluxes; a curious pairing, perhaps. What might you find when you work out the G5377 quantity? 13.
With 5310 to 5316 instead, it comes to 19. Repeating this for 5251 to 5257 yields 18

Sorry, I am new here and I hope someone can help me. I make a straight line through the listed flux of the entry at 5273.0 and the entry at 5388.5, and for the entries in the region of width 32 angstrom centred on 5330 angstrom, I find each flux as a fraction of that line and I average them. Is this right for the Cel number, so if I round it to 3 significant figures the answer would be 1.01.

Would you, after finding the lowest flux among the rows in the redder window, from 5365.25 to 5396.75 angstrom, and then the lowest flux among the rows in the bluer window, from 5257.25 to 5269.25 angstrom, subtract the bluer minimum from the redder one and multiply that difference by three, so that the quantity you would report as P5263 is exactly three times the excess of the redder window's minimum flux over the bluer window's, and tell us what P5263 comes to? 1.5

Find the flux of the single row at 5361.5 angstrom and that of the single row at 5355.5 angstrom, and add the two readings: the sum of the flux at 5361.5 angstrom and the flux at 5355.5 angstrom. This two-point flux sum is 31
